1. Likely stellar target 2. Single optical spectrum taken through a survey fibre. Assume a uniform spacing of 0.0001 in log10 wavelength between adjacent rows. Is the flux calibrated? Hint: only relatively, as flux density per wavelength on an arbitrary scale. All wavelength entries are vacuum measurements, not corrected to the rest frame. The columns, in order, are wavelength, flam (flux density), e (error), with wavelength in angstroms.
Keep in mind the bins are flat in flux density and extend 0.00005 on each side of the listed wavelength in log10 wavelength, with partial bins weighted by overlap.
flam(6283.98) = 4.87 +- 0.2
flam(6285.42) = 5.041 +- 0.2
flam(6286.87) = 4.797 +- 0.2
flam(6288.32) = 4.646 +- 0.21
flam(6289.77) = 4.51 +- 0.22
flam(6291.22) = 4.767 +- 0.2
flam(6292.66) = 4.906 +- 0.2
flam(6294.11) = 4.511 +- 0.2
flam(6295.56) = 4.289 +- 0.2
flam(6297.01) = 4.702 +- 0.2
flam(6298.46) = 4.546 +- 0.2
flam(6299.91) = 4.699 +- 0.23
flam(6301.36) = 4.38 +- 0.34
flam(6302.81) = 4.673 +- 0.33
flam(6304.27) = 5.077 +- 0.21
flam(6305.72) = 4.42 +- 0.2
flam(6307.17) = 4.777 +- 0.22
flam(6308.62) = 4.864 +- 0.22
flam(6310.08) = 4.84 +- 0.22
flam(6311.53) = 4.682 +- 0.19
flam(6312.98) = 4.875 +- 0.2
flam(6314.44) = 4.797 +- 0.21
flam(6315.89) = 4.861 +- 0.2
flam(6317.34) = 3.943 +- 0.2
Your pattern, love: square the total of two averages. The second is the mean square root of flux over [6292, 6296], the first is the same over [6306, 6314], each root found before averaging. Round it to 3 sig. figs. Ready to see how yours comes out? 18.7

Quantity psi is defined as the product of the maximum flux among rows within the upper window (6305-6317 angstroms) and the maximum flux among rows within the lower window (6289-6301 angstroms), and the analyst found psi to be 23.9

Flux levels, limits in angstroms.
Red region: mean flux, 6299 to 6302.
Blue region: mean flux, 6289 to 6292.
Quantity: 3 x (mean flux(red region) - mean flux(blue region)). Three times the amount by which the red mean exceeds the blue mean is -0.3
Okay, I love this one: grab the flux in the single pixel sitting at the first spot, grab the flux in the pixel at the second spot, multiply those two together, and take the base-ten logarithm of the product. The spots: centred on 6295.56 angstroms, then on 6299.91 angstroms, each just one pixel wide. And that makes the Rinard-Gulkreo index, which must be 1.30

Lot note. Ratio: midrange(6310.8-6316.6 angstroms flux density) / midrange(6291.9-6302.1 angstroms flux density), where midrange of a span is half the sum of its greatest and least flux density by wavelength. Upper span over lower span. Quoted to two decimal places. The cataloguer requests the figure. 1.04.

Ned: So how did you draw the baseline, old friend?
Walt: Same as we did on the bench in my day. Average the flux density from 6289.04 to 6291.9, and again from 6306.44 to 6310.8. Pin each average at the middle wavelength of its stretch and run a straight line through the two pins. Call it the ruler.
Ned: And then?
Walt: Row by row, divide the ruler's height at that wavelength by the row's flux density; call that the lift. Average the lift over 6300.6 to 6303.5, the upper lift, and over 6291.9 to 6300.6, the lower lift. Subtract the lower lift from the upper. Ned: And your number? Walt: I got 0.031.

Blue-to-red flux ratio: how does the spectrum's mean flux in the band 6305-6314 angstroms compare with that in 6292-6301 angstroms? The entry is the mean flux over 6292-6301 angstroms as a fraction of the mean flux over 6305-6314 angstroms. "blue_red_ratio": 0.97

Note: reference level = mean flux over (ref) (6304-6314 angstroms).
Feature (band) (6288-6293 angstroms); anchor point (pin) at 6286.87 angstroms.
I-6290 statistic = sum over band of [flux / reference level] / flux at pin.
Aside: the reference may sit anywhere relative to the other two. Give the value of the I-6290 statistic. 0.8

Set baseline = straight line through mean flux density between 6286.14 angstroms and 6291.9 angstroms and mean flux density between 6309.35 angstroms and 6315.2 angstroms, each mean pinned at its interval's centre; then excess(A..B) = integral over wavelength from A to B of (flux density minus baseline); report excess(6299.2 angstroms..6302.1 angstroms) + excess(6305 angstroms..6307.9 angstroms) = -1.1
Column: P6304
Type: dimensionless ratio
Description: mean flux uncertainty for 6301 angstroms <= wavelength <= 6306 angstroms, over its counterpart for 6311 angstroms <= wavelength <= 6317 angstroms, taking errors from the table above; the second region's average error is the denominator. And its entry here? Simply 1.35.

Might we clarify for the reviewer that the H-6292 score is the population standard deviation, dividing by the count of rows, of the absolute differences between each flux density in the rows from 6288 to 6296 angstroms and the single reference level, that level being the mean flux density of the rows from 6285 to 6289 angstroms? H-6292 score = 0.16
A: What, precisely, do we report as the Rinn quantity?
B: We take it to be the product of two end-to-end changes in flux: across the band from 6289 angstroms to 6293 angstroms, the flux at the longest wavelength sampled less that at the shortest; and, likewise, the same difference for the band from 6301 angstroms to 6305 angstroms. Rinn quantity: 0.28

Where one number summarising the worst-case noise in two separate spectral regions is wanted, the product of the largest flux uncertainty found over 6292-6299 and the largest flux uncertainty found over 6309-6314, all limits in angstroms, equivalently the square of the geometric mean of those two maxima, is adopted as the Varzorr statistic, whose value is 0.044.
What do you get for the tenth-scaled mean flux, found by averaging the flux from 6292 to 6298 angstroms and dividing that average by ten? 0.460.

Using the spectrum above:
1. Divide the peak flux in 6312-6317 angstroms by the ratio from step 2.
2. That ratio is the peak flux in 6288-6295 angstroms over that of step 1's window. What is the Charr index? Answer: 4.8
